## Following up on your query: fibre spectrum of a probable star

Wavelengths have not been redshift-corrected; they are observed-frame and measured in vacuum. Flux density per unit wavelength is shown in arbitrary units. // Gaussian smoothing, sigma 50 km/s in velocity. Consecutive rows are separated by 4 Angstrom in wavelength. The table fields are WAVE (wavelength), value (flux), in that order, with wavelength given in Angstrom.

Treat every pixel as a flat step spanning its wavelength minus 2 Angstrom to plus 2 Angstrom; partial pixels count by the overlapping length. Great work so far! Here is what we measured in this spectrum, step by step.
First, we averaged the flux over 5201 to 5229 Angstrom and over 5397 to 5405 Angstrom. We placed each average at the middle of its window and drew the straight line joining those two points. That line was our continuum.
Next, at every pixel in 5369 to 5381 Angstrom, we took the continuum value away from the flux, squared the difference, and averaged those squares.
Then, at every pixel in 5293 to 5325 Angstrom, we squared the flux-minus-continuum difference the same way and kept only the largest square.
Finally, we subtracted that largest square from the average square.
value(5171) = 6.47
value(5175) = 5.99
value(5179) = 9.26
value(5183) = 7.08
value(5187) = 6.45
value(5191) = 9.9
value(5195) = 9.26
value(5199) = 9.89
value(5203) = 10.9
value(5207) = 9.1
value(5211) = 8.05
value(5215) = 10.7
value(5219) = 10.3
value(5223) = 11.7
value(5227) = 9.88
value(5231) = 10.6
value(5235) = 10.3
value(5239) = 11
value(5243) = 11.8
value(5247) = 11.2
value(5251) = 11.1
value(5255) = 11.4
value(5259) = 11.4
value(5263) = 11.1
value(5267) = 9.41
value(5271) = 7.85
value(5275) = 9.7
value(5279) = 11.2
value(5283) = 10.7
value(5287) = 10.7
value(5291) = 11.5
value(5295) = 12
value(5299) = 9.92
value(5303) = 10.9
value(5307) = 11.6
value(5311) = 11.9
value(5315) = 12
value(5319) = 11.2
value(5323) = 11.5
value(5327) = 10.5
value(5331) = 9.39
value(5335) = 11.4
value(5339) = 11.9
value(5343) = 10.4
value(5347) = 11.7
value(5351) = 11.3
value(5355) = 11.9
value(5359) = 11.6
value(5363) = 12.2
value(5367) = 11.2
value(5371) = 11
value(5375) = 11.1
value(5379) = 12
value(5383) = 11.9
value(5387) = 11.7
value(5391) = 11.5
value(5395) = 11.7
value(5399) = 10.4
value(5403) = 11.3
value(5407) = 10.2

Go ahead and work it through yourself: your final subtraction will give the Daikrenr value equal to -1.9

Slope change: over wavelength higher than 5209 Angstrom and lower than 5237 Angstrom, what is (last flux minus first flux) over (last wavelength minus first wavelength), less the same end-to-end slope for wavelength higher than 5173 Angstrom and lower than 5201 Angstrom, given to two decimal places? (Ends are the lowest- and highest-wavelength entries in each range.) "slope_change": -0.07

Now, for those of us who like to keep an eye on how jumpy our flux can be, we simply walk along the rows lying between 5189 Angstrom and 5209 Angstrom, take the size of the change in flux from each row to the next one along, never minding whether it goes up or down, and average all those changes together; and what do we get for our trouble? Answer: 1.0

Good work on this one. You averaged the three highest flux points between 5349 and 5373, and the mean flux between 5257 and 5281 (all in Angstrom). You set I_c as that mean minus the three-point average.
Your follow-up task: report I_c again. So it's -1.8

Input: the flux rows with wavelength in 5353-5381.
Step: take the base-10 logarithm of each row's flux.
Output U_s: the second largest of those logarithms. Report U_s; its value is 1.08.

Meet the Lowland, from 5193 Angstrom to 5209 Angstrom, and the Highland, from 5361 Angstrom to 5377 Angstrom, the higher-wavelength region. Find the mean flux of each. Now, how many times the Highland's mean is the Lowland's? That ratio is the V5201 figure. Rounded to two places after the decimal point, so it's 0.86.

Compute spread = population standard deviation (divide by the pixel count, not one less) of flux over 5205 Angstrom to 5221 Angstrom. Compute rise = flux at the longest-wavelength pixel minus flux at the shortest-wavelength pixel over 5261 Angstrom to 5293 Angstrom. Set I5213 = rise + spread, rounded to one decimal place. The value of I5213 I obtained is 1.4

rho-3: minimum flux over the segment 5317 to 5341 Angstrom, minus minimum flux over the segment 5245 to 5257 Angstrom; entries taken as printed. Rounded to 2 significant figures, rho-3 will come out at -1.7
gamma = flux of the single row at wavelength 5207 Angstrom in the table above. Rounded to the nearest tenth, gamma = 9.1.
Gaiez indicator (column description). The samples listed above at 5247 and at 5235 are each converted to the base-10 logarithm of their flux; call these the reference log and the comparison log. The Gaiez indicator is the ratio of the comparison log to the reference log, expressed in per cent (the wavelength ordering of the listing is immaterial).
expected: 96.5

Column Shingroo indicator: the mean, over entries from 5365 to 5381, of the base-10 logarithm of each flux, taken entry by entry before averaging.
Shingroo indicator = 1.05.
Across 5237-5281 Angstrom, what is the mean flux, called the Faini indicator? 10.7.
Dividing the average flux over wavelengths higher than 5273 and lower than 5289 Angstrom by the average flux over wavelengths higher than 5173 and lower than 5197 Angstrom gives 1.32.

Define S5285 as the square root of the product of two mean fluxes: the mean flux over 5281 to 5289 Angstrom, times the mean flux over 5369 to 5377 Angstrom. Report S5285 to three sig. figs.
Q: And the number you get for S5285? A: 10.9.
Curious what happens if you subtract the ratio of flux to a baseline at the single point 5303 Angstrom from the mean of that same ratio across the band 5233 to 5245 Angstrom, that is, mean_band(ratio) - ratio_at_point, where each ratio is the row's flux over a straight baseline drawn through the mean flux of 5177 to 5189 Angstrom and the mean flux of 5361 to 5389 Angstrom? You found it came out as 0.18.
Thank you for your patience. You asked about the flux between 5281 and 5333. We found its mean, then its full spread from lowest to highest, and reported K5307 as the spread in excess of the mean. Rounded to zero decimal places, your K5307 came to -8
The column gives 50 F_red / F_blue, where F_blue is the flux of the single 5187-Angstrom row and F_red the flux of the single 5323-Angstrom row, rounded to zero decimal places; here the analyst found 89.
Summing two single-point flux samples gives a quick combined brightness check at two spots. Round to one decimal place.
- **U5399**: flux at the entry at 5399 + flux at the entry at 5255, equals 21.8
